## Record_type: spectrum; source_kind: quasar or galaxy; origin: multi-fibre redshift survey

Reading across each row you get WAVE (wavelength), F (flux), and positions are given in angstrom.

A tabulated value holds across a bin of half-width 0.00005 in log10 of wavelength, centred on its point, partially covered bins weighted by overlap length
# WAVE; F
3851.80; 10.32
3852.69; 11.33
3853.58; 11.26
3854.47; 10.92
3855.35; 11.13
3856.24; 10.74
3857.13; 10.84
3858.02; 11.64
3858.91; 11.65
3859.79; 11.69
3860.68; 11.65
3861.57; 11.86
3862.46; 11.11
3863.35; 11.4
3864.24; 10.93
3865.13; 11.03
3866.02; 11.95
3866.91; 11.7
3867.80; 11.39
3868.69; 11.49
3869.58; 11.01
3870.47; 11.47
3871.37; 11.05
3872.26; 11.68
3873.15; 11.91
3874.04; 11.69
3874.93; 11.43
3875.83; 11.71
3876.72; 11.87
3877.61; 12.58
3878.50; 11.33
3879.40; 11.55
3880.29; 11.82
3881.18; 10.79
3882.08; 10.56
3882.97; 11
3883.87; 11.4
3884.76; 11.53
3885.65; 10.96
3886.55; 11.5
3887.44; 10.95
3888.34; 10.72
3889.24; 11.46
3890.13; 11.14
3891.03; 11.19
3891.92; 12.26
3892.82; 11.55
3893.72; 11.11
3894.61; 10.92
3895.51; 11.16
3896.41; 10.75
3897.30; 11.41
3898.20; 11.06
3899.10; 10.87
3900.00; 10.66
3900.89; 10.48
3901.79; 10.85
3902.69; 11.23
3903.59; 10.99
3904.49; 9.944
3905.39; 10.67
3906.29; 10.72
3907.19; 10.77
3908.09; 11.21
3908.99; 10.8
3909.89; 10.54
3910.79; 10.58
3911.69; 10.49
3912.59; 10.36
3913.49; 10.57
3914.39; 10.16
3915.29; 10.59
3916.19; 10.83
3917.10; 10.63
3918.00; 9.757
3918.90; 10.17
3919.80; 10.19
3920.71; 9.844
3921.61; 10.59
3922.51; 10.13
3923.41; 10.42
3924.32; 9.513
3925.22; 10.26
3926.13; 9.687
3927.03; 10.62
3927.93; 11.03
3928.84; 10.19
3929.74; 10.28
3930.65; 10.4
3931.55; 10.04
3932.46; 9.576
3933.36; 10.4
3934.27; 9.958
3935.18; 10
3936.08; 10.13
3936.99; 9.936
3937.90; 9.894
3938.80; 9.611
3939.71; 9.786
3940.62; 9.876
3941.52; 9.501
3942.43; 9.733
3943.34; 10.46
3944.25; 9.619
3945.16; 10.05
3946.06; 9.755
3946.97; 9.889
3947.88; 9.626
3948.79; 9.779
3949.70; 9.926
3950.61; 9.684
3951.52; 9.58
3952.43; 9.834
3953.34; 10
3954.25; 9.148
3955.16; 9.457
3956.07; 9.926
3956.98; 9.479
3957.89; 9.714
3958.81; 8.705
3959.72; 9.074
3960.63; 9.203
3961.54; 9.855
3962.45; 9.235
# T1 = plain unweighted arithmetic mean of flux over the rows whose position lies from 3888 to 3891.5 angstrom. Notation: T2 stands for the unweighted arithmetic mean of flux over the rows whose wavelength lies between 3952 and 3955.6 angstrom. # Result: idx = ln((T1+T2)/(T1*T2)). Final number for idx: -1.64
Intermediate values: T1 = 11.13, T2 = 9.6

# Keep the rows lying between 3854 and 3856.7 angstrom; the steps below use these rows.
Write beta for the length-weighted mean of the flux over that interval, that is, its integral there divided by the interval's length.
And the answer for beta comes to 10.9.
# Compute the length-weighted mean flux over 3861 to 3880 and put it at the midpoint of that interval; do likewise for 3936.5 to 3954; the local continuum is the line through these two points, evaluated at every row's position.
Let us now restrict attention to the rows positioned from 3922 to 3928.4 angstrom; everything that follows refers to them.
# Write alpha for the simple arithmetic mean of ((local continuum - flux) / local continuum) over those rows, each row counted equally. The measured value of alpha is 0.003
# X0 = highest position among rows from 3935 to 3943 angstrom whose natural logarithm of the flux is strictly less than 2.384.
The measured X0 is 3942.43 angstrom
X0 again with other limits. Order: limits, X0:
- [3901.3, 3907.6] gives 3907.19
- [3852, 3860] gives 3857.13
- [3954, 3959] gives 3958.81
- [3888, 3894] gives 3888.34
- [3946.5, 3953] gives 3952.43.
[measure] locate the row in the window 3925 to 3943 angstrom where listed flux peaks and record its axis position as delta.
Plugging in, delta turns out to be 3927.93 angstrom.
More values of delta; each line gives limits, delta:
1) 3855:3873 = 3866.02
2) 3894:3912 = 3897.30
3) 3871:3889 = 3877.61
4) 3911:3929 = 3927.93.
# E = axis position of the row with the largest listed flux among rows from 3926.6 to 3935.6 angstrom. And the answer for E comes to 3927.93 angstrom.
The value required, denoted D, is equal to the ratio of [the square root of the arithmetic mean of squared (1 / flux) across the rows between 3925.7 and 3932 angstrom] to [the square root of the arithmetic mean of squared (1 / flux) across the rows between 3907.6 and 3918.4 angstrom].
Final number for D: 1.02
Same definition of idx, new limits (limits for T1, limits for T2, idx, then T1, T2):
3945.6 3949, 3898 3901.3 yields -1.63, 9.76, 10.8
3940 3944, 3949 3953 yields -1.59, 9.89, 9.8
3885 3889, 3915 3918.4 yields -1.68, 11.03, 10.5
